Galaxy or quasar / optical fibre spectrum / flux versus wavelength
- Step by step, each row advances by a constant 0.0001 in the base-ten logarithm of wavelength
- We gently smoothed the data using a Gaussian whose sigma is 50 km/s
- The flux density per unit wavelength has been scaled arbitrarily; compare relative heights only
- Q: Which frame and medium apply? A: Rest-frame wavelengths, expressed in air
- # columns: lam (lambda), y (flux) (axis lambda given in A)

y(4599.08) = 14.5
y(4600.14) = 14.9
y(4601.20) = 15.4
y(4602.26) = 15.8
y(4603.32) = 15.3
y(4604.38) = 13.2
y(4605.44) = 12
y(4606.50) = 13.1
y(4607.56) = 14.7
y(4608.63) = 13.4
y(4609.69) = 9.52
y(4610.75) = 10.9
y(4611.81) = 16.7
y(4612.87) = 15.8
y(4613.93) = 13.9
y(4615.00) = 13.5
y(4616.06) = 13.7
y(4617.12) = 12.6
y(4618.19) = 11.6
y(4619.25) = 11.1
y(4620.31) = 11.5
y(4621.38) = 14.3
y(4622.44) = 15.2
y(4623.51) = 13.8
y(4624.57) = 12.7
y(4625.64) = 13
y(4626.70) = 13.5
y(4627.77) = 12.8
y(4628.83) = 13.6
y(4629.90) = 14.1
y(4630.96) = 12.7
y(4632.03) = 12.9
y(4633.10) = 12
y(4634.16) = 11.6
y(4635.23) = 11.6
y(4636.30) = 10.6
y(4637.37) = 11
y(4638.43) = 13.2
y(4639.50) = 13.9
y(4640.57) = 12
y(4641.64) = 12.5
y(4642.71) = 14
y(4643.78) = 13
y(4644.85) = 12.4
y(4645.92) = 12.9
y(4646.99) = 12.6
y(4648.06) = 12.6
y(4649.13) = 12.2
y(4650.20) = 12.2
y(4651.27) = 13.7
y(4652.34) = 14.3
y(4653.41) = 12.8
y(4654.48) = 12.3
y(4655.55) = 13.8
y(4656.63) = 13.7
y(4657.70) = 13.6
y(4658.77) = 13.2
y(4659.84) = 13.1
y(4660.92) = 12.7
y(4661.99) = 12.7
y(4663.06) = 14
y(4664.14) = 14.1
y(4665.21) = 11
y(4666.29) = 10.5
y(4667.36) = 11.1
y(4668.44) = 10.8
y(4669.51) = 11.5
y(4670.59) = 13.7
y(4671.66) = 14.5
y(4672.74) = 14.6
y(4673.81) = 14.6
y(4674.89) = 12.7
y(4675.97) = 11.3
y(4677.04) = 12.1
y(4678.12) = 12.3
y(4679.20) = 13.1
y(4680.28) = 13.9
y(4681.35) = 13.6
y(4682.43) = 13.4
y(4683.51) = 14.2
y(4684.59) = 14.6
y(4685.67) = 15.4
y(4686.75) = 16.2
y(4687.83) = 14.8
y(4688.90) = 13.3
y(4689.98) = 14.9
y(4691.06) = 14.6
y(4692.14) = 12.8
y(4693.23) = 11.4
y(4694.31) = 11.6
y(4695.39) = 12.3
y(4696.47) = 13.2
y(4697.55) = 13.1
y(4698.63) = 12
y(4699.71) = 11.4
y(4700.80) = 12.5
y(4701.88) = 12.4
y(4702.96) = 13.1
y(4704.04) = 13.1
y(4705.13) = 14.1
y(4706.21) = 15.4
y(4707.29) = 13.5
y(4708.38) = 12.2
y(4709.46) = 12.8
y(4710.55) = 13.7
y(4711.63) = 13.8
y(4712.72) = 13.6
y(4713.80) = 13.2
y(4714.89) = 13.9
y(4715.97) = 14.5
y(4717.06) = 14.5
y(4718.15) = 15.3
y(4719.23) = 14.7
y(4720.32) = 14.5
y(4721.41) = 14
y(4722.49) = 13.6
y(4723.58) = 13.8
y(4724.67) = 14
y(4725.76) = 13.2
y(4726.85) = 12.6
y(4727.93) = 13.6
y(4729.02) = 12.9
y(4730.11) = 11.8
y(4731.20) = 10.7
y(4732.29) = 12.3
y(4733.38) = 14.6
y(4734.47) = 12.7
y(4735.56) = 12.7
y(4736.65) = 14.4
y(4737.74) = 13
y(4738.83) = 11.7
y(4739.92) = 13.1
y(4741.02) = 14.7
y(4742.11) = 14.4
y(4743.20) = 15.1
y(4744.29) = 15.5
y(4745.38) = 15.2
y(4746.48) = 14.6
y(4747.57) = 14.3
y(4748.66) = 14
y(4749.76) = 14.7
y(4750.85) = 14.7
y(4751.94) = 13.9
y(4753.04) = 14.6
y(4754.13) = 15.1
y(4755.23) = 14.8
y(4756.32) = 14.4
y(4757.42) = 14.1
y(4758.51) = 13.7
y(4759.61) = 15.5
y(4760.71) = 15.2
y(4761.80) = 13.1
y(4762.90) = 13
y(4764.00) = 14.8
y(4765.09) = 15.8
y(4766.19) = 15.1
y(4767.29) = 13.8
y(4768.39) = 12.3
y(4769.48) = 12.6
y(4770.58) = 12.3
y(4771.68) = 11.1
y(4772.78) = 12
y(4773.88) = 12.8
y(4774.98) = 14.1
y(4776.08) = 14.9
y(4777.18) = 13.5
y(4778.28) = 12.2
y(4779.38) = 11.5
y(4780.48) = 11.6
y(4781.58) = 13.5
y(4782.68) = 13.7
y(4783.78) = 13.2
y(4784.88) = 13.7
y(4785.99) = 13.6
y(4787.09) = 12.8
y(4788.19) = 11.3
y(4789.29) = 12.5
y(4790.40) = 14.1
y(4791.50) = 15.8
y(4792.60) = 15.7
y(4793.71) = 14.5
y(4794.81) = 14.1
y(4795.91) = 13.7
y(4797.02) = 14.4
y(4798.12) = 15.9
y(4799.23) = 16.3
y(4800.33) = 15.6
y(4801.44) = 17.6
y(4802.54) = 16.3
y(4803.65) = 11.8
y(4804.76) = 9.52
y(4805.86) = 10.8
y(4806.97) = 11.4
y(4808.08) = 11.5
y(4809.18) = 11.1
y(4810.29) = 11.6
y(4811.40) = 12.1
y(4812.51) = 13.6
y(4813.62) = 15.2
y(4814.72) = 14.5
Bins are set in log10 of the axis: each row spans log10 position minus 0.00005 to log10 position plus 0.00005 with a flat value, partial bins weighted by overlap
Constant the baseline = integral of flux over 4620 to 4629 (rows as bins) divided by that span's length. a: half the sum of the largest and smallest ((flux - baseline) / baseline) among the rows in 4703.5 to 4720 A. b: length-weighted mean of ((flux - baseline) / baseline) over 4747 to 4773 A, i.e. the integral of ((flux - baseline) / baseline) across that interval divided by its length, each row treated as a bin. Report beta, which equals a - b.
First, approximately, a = 0.029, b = 0.04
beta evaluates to -0.01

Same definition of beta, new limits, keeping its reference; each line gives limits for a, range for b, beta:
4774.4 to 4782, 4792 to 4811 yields -0.03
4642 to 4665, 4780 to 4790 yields 0.03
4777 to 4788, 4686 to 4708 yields -0.05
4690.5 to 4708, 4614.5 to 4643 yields 0.05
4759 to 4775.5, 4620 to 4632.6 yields 0.01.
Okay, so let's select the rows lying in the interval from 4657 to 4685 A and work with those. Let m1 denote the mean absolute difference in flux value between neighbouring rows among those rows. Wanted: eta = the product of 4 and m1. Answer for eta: 2.9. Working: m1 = 0.73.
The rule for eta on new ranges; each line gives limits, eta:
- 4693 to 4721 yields 2.6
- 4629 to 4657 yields 3.1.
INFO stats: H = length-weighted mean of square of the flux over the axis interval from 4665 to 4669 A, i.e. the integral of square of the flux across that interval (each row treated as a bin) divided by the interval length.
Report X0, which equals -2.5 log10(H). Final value -5.18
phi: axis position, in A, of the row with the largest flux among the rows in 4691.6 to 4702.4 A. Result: 4696.47 A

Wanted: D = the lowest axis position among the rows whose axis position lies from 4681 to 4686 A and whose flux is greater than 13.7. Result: 4683.51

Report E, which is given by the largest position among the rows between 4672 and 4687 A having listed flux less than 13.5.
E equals 4682.43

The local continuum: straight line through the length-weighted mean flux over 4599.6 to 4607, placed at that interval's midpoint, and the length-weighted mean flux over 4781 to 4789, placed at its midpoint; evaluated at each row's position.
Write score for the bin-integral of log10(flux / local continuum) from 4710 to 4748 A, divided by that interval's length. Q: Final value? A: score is 0.01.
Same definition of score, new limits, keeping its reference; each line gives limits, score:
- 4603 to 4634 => -0.03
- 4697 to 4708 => -0.02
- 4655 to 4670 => -0.05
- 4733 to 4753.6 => 0.02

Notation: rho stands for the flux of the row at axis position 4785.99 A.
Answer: 13.6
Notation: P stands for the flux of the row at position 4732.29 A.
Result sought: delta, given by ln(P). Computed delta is 2.51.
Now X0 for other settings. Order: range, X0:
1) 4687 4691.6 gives -5.81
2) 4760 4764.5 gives -5.75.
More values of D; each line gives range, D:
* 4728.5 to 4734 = 4733.38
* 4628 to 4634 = 4629.90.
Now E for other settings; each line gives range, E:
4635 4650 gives 4649.13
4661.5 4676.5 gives 4675.97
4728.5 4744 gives 4739.92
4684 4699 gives 4698.63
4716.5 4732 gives 4731.20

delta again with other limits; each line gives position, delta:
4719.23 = 2.69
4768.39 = 2.51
